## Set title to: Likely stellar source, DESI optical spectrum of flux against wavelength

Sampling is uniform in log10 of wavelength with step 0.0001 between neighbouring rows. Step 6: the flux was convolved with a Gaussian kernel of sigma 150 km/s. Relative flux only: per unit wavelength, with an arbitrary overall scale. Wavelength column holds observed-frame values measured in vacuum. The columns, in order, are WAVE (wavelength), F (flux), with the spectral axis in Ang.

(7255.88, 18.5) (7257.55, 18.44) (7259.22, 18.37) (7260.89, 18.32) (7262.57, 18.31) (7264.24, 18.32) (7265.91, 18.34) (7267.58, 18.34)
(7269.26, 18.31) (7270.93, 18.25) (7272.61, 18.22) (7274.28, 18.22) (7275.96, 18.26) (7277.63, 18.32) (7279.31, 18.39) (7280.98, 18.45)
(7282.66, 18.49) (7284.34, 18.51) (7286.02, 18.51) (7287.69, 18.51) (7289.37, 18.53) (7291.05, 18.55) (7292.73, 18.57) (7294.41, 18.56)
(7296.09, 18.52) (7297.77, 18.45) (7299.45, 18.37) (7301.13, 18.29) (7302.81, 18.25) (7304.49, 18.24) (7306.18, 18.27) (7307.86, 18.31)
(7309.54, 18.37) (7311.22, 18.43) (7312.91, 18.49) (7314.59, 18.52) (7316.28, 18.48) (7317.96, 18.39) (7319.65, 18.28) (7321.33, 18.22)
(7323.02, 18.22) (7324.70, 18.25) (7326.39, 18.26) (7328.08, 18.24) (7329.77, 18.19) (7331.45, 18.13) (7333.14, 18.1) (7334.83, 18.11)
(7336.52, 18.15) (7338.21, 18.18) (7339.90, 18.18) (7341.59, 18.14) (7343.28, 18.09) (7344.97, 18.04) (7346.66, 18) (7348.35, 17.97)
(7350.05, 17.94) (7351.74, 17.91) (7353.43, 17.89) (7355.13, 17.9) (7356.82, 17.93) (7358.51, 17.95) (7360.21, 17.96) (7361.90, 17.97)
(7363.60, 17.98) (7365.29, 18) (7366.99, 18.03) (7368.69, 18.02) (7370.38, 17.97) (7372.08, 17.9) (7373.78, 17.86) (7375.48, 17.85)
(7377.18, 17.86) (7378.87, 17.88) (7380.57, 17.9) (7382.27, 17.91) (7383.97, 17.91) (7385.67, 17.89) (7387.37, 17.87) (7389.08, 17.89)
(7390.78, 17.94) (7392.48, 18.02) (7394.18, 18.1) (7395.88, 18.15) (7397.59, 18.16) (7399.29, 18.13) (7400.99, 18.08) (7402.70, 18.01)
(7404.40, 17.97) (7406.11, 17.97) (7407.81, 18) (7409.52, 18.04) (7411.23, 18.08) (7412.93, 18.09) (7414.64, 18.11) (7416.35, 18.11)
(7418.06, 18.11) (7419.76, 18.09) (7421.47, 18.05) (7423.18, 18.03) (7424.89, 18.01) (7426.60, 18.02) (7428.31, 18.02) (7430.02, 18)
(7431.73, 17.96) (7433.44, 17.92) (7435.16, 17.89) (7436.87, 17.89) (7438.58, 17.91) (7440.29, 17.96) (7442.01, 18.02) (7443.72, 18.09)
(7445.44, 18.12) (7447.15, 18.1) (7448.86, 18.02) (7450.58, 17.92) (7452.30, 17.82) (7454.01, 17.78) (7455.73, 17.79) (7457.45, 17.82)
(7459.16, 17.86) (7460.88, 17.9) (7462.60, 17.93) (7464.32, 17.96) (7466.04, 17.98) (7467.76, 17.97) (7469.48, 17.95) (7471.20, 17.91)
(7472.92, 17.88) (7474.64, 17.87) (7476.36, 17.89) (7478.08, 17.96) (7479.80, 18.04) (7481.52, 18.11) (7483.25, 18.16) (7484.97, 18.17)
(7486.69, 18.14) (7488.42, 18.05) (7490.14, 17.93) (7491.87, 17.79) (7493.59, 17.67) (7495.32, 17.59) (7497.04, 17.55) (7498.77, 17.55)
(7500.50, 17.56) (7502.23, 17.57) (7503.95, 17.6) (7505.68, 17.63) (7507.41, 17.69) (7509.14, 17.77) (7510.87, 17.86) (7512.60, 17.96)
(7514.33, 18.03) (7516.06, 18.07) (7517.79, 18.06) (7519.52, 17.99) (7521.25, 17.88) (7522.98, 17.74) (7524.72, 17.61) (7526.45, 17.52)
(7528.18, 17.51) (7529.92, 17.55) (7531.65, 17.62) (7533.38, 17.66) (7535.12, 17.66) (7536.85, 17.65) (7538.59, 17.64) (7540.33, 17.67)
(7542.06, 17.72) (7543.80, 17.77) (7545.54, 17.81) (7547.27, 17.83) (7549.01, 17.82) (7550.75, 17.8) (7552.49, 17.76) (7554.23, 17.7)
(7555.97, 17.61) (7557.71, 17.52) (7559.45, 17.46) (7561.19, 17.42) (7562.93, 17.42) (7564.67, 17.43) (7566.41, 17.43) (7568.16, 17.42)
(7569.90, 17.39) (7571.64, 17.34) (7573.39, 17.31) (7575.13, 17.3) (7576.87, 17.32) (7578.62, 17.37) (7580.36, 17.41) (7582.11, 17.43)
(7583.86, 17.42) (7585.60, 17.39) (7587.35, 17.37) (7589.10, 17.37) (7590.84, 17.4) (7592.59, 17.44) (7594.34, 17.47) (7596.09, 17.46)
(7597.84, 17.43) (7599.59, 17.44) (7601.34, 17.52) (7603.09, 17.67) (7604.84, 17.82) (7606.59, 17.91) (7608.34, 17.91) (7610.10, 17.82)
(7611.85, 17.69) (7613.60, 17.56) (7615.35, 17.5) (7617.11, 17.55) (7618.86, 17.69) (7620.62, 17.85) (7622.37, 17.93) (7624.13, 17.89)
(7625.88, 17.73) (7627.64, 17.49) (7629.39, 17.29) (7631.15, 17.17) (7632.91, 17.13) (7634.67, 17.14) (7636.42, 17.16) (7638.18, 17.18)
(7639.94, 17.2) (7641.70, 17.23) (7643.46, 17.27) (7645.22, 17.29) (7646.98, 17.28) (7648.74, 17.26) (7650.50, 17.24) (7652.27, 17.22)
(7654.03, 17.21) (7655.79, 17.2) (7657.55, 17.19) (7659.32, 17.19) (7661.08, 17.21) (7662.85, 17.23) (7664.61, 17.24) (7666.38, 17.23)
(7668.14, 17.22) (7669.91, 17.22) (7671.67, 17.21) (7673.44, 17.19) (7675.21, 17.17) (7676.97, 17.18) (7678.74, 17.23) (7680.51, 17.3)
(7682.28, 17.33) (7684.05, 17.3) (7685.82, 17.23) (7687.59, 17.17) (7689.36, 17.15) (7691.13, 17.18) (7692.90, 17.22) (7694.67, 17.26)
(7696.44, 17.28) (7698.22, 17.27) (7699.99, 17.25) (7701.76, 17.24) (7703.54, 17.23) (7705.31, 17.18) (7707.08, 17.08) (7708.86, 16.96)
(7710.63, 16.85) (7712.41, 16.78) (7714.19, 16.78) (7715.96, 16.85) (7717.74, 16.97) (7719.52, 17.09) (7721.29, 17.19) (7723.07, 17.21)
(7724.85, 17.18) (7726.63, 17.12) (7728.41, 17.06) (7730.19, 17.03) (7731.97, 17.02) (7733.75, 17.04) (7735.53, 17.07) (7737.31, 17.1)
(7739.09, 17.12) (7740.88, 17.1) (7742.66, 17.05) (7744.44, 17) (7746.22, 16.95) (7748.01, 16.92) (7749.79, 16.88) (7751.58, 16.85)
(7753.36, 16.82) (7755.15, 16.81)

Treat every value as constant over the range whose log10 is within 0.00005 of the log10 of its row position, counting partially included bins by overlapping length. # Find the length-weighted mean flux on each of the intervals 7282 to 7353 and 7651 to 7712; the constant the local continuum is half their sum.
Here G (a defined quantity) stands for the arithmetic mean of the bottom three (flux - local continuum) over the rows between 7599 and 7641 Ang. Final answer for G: -0.6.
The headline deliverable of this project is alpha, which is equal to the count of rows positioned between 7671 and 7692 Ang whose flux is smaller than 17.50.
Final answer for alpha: 12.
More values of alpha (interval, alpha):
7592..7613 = 5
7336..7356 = 0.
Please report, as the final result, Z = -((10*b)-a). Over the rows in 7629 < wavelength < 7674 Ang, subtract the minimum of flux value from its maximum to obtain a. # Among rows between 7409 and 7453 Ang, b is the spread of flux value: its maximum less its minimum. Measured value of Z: -2.8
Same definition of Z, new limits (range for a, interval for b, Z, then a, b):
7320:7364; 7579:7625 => -5.2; 0.37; 0.56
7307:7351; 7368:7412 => -2.5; 0.58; 0.31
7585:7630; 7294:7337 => -4.0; 0.64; 0.46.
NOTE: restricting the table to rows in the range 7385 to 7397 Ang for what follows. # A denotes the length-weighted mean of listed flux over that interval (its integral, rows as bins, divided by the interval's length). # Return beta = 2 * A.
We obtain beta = 36.0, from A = 18.0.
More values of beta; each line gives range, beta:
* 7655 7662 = 34.4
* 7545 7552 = 35.6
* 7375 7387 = 35.8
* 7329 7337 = 36.3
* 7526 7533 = 35.1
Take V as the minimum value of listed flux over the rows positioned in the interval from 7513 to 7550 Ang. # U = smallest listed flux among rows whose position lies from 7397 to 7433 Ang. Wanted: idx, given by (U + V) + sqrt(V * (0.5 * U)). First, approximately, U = 17.96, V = 17.51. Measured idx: 48.0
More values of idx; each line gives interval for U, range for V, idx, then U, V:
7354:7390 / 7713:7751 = 46.9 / 17.85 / 16.78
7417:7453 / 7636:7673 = 47.3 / 17.82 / 17.16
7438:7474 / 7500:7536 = 47.8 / 17.78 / 17.51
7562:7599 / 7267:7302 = 48.1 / 17.3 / 18.22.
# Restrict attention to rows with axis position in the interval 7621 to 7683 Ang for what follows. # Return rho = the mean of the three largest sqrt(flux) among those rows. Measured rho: 4.22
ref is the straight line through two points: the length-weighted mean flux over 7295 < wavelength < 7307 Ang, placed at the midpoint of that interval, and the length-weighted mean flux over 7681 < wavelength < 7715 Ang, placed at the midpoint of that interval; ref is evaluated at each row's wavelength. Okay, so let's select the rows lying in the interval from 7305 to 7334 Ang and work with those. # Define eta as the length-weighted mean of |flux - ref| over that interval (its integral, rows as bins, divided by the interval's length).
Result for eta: 0.08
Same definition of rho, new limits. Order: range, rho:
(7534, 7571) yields 4.22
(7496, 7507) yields 4.20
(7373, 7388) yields 4.23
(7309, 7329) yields 4.30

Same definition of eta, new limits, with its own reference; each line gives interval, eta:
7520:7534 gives 0.10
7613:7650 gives 0.19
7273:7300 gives 0.13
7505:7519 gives 0.21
